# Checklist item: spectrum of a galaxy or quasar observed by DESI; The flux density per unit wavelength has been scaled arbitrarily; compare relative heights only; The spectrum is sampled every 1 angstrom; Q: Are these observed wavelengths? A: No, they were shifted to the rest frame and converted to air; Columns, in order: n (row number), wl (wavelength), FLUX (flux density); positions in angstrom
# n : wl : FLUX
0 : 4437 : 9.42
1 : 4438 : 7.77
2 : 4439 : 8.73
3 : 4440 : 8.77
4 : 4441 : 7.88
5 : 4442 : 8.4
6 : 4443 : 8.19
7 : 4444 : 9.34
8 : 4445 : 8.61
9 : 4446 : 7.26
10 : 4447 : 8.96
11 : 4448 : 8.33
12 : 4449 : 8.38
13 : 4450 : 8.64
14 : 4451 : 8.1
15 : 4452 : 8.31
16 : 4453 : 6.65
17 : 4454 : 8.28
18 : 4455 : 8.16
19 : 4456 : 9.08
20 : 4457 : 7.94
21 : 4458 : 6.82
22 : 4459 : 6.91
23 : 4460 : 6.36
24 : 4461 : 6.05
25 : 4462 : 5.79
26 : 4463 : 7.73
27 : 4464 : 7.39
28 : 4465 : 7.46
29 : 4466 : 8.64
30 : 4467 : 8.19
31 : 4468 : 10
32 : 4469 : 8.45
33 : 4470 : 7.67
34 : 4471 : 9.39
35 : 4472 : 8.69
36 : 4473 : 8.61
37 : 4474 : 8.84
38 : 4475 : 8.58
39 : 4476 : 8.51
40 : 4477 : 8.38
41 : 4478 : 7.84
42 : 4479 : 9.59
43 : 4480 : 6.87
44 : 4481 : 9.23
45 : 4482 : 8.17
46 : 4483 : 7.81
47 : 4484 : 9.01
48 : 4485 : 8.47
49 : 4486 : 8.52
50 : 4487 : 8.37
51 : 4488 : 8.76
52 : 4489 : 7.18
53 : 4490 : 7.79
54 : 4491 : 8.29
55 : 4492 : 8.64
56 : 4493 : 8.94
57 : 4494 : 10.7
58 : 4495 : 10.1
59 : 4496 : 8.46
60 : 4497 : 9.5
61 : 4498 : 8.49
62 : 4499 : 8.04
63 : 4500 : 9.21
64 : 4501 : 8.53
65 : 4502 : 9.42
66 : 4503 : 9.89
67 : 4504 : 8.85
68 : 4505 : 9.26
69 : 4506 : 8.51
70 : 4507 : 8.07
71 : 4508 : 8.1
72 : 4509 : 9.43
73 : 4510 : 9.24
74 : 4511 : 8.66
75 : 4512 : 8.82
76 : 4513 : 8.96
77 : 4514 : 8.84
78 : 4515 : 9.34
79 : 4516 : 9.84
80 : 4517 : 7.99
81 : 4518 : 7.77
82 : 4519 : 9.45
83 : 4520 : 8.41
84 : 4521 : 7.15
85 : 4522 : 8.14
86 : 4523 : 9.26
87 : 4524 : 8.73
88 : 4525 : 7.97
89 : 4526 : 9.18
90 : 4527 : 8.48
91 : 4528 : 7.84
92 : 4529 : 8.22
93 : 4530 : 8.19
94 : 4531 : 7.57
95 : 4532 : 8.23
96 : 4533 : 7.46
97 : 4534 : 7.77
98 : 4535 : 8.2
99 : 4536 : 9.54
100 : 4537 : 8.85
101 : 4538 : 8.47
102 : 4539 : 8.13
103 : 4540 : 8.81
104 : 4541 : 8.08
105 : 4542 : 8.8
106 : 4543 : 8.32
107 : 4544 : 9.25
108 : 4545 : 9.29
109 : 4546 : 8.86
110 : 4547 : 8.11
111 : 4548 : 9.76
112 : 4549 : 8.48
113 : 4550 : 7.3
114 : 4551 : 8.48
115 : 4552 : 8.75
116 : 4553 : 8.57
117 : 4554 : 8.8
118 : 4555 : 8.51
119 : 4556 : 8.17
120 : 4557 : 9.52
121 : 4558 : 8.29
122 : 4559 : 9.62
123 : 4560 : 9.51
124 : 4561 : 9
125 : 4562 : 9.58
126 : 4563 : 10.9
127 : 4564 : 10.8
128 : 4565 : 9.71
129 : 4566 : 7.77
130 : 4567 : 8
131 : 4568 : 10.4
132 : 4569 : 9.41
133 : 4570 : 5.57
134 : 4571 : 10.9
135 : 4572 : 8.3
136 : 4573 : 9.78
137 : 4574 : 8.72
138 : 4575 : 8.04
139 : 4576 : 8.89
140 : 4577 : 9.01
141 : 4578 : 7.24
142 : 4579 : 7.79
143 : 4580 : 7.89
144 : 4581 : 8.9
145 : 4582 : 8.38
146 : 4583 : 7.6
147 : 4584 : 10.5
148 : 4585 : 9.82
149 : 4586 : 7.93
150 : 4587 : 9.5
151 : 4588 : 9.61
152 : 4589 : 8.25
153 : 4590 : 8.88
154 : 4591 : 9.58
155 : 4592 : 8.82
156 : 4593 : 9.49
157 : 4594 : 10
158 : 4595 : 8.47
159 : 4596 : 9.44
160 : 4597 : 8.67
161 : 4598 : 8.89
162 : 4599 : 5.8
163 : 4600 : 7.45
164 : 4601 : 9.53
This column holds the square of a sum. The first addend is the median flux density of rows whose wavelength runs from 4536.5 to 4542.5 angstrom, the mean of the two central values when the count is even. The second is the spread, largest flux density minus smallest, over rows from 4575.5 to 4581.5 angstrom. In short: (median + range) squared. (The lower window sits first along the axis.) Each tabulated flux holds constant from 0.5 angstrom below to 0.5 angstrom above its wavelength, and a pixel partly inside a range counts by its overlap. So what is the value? 108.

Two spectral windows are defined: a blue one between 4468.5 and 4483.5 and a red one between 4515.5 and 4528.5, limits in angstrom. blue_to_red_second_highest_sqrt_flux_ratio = 1.00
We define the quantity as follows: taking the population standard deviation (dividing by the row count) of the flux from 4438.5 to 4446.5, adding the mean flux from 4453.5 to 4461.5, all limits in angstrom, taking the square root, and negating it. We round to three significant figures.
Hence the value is -2.84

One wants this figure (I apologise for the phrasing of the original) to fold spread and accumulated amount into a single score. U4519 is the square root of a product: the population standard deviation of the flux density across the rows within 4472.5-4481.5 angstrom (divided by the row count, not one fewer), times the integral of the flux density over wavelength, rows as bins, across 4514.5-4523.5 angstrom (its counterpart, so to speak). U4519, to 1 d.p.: 7.6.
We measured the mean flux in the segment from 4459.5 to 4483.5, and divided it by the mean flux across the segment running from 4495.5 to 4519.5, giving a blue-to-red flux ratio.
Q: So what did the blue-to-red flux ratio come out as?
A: 0.91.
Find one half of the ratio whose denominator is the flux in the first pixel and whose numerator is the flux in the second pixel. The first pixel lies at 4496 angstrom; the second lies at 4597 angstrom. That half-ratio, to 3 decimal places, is 0.512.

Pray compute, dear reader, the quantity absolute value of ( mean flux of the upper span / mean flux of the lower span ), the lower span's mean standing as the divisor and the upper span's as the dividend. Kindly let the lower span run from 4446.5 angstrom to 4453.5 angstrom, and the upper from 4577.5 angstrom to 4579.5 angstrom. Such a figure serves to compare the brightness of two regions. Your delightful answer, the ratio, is 0.92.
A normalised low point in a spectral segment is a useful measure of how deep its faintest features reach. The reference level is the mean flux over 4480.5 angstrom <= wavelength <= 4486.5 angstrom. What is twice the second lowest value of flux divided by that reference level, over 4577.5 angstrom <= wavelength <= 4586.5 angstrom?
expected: 1.8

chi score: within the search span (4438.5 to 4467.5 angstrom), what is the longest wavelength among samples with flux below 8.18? 4465 angstrom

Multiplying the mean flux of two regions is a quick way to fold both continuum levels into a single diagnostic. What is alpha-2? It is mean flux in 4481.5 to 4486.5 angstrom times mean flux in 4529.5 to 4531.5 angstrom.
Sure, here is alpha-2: 66.2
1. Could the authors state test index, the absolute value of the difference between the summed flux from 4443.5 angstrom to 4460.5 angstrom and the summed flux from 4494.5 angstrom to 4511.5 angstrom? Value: 15.6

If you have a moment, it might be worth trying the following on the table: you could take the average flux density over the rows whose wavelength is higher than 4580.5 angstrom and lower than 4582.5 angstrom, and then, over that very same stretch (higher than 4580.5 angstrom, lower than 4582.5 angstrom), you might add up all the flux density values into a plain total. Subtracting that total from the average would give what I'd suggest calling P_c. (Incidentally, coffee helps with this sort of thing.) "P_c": -8.64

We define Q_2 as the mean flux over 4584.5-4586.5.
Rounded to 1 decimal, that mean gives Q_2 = 8.9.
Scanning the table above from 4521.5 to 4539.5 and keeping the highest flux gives 9.54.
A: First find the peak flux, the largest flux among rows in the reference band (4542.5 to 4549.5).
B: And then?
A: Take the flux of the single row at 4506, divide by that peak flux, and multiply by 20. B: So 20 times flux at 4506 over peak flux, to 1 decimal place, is 17.4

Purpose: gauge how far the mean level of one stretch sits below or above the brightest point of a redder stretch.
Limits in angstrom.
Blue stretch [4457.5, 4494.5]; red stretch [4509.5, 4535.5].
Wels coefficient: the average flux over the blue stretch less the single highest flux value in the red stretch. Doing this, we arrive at -1.7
